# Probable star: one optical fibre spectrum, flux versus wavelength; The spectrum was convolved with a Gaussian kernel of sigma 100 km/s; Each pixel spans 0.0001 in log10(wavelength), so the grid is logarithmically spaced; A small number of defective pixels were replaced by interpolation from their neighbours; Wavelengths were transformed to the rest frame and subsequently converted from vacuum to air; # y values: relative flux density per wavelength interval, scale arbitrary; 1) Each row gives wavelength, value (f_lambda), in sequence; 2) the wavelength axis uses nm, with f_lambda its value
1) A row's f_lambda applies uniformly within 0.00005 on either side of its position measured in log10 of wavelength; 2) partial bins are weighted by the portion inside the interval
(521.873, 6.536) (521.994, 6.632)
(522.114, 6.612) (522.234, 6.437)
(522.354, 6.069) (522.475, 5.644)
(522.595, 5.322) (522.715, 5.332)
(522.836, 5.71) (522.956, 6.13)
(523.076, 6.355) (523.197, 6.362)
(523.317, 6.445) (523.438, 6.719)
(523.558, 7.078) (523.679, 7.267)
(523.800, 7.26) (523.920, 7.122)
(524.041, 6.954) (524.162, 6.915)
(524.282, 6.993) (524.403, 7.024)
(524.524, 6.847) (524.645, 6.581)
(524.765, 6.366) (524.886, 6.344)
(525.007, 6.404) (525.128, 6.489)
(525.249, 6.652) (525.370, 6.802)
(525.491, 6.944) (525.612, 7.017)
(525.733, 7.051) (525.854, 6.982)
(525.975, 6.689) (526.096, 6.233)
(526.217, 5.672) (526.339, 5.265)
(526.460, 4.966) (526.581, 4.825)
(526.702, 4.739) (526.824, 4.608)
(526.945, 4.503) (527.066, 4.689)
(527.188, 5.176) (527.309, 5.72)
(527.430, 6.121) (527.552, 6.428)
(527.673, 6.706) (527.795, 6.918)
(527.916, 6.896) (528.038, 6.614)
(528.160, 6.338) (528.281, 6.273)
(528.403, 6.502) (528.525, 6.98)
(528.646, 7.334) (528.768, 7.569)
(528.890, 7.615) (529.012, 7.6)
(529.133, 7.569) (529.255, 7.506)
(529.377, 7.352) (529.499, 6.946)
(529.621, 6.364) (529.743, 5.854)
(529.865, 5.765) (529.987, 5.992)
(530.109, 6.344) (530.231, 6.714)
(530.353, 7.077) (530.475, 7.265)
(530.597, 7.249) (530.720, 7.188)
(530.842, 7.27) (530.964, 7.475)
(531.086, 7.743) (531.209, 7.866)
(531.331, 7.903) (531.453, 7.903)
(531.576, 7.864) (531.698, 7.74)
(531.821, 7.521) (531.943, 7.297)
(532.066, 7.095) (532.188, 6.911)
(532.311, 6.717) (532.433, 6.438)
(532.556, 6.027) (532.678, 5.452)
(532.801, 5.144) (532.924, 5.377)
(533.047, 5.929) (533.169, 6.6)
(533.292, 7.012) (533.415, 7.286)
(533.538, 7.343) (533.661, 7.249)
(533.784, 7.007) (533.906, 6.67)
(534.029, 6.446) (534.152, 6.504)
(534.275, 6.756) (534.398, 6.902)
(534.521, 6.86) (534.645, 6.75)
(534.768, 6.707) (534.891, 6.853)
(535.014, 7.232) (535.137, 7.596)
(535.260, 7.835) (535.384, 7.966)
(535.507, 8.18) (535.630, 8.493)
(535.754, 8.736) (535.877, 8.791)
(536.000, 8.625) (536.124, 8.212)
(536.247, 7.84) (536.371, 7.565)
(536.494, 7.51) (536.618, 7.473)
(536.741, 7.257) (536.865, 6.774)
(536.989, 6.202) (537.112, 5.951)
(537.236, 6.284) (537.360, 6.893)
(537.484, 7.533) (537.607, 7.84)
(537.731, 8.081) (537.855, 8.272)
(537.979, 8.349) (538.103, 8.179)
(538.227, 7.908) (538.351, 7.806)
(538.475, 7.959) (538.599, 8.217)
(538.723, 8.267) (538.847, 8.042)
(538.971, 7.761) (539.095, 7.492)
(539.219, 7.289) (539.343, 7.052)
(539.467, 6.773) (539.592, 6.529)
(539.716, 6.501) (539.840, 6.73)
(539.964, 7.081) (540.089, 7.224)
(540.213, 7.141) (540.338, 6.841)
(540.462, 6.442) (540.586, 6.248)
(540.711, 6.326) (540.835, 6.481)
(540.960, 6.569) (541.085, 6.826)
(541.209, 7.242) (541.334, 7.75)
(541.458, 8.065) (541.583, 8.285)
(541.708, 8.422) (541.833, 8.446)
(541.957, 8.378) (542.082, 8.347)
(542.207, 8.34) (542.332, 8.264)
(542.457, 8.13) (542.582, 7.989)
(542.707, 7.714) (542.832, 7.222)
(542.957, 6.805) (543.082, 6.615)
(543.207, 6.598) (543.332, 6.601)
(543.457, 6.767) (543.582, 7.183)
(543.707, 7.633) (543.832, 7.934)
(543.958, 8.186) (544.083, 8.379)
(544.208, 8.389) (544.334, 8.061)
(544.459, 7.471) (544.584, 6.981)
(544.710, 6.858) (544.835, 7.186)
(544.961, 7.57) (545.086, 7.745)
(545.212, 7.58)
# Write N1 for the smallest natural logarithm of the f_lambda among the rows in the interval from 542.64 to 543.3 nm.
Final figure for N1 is 1.89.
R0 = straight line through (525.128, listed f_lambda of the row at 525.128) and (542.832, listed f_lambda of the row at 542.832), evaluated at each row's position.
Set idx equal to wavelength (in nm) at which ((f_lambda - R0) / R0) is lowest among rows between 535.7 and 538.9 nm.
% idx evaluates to 537.112 nm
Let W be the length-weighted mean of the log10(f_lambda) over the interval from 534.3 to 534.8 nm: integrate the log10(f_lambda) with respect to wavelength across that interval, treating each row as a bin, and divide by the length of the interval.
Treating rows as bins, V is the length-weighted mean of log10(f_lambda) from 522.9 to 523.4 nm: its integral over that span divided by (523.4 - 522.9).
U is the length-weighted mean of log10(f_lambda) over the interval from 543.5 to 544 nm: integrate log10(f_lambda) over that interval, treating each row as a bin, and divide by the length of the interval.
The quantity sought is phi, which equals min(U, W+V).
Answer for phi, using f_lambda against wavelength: 0.884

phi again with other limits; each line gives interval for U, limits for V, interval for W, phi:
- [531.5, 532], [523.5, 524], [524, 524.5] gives 0.881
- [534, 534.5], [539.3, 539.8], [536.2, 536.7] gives 0.825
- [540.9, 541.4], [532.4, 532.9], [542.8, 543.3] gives 0.852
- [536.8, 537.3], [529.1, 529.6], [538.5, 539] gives 0.798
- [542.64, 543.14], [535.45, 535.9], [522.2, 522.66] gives 0.850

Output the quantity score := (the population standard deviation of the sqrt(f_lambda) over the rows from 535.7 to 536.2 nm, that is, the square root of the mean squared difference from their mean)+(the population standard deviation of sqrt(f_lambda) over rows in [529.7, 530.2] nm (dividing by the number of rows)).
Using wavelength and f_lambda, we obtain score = 0.08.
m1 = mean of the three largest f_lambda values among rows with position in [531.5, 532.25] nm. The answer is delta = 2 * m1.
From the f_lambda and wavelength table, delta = 15.4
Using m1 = 7.7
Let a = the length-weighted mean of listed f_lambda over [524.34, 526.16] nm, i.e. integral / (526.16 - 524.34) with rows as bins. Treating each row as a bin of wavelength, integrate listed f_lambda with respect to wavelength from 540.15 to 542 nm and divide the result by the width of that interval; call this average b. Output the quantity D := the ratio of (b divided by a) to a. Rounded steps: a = 6.7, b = 7.3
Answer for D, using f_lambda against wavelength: 0.16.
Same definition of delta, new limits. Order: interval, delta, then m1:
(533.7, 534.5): 13.8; 6.9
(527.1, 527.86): 13.4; 6.7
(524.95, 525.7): 13.8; 6.9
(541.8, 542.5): 16.8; 8.4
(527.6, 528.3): 13.7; 6.8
